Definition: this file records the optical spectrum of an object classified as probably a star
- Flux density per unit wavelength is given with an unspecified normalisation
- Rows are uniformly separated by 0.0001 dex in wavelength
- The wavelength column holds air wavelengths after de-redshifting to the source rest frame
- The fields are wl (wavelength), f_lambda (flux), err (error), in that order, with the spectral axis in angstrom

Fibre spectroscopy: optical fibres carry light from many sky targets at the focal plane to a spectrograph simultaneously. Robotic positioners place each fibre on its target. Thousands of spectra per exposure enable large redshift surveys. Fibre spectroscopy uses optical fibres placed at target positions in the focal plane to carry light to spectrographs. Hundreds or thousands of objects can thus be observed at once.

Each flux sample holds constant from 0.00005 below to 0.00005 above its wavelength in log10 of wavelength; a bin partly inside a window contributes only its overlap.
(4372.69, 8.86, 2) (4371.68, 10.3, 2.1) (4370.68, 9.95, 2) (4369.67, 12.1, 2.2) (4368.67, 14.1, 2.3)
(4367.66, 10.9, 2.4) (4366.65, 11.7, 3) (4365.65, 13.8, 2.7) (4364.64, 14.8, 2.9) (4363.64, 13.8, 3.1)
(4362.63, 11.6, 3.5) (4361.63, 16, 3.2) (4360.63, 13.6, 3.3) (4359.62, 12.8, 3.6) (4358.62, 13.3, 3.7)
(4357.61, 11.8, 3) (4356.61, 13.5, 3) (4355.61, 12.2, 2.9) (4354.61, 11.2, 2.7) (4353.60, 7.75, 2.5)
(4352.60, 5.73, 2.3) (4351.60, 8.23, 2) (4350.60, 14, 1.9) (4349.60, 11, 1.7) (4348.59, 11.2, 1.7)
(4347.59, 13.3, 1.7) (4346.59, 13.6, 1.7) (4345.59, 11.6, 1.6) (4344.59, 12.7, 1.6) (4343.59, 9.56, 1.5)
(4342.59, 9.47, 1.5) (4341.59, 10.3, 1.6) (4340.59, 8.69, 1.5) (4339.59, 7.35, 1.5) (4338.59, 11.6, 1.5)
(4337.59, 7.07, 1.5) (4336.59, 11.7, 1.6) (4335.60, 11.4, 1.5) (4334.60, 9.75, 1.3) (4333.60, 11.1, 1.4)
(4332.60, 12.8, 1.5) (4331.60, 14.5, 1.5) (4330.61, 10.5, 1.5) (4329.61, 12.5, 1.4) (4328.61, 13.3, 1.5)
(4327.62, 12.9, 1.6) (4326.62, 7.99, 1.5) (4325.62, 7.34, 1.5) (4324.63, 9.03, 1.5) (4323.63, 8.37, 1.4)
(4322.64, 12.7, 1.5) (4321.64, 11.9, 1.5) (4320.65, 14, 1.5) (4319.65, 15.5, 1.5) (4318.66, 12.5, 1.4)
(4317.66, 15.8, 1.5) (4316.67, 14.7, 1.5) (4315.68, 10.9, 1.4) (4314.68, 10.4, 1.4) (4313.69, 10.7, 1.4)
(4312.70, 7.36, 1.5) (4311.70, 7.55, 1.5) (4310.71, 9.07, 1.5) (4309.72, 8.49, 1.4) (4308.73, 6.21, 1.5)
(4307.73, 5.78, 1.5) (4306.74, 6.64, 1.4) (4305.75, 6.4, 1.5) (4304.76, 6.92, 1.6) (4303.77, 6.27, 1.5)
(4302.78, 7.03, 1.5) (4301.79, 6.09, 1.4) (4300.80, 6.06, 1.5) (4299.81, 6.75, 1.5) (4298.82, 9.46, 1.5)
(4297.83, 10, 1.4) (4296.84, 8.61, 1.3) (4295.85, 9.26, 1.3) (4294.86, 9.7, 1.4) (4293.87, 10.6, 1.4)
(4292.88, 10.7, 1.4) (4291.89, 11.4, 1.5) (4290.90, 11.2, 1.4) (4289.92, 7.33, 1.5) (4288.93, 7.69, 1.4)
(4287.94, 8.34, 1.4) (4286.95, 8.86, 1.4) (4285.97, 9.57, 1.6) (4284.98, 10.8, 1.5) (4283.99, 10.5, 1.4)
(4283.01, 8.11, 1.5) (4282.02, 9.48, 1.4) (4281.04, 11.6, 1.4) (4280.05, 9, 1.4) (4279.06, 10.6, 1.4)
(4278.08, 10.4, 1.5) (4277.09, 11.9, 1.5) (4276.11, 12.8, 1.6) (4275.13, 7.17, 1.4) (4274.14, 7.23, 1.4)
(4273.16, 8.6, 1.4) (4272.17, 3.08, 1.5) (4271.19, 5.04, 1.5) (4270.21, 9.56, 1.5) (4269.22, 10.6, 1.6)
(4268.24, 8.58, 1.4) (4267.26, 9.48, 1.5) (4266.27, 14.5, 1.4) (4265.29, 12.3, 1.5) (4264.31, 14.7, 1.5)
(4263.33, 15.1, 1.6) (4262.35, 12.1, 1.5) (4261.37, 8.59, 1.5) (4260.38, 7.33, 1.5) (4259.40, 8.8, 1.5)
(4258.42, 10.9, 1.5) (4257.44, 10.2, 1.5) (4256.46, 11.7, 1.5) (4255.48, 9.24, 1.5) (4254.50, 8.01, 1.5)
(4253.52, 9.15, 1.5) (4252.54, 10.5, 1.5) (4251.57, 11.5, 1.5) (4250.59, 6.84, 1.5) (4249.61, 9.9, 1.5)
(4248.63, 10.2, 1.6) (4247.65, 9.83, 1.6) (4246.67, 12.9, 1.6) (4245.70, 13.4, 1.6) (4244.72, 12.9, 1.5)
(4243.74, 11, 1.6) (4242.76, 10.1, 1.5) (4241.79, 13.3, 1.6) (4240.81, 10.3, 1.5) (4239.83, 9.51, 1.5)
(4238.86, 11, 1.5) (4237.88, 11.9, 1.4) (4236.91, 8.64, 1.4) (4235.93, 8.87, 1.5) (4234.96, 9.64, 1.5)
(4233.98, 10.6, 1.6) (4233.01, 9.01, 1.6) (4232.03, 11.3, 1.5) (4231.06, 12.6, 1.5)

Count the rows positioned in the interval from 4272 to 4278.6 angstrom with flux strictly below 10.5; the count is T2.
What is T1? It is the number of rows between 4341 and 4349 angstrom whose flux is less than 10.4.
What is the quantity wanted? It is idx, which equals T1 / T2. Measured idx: 0.6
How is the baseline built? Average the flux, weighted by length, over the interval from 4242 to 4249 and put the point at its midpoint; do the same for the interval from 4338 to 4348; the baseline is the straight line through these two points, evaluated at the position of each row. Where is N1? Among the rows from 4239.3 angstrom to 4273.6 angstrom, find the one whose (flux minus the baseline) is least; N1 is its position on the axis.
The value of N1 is 4272.17 angstrom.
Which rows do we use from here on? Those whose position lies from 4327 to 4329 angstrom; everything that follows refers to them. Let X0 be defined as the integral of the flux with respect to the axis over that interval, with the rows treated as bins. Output 25.6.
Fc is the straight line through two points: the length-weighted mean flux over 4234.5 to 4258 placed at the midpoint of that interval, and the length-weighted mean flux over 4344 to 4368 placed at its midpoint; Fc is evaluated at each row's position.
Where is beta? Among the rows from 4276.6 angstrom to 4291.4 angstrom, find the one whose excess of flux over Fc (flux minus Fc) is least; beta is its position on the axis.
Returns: 4289.92 angstrom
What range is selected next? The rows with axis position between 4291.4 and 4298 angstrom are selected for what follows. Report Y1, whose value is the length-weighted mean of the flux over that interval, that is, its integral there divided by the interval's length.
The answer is 10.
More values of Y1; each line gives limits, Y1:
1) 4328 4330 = 13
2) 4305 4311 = 7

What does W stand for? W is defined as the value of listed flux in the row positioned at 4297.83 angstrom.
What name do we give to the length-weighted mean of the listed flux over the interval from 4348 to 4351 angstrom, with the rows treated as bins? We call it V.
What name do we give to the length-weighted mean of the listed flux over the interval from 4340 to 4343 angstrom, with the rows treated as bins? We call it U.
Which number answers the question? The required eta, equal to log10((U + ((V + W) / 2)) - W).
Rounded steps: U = 9.4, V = 12.0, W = 10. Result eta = 1.02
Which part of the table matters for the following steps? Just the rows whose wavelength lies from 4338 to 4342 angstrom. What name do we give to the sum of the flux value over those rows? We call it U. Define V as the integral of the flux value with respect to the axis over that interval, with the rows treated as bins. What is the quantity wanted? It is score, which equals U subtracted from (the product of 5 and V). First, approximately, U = 38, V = 38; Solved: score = 150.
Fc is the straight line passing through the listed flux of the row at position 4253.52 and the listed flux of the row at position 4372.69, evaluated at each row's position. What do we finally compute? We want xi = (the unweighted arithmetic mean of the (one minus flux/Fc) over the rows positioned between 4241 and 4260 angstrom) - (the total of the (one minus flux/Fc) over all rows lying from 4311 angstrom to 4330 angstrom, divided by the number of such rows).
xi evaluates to 0.11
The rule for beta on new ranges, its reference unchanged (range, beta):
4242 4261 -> 4250.59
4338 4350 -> 4339.59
